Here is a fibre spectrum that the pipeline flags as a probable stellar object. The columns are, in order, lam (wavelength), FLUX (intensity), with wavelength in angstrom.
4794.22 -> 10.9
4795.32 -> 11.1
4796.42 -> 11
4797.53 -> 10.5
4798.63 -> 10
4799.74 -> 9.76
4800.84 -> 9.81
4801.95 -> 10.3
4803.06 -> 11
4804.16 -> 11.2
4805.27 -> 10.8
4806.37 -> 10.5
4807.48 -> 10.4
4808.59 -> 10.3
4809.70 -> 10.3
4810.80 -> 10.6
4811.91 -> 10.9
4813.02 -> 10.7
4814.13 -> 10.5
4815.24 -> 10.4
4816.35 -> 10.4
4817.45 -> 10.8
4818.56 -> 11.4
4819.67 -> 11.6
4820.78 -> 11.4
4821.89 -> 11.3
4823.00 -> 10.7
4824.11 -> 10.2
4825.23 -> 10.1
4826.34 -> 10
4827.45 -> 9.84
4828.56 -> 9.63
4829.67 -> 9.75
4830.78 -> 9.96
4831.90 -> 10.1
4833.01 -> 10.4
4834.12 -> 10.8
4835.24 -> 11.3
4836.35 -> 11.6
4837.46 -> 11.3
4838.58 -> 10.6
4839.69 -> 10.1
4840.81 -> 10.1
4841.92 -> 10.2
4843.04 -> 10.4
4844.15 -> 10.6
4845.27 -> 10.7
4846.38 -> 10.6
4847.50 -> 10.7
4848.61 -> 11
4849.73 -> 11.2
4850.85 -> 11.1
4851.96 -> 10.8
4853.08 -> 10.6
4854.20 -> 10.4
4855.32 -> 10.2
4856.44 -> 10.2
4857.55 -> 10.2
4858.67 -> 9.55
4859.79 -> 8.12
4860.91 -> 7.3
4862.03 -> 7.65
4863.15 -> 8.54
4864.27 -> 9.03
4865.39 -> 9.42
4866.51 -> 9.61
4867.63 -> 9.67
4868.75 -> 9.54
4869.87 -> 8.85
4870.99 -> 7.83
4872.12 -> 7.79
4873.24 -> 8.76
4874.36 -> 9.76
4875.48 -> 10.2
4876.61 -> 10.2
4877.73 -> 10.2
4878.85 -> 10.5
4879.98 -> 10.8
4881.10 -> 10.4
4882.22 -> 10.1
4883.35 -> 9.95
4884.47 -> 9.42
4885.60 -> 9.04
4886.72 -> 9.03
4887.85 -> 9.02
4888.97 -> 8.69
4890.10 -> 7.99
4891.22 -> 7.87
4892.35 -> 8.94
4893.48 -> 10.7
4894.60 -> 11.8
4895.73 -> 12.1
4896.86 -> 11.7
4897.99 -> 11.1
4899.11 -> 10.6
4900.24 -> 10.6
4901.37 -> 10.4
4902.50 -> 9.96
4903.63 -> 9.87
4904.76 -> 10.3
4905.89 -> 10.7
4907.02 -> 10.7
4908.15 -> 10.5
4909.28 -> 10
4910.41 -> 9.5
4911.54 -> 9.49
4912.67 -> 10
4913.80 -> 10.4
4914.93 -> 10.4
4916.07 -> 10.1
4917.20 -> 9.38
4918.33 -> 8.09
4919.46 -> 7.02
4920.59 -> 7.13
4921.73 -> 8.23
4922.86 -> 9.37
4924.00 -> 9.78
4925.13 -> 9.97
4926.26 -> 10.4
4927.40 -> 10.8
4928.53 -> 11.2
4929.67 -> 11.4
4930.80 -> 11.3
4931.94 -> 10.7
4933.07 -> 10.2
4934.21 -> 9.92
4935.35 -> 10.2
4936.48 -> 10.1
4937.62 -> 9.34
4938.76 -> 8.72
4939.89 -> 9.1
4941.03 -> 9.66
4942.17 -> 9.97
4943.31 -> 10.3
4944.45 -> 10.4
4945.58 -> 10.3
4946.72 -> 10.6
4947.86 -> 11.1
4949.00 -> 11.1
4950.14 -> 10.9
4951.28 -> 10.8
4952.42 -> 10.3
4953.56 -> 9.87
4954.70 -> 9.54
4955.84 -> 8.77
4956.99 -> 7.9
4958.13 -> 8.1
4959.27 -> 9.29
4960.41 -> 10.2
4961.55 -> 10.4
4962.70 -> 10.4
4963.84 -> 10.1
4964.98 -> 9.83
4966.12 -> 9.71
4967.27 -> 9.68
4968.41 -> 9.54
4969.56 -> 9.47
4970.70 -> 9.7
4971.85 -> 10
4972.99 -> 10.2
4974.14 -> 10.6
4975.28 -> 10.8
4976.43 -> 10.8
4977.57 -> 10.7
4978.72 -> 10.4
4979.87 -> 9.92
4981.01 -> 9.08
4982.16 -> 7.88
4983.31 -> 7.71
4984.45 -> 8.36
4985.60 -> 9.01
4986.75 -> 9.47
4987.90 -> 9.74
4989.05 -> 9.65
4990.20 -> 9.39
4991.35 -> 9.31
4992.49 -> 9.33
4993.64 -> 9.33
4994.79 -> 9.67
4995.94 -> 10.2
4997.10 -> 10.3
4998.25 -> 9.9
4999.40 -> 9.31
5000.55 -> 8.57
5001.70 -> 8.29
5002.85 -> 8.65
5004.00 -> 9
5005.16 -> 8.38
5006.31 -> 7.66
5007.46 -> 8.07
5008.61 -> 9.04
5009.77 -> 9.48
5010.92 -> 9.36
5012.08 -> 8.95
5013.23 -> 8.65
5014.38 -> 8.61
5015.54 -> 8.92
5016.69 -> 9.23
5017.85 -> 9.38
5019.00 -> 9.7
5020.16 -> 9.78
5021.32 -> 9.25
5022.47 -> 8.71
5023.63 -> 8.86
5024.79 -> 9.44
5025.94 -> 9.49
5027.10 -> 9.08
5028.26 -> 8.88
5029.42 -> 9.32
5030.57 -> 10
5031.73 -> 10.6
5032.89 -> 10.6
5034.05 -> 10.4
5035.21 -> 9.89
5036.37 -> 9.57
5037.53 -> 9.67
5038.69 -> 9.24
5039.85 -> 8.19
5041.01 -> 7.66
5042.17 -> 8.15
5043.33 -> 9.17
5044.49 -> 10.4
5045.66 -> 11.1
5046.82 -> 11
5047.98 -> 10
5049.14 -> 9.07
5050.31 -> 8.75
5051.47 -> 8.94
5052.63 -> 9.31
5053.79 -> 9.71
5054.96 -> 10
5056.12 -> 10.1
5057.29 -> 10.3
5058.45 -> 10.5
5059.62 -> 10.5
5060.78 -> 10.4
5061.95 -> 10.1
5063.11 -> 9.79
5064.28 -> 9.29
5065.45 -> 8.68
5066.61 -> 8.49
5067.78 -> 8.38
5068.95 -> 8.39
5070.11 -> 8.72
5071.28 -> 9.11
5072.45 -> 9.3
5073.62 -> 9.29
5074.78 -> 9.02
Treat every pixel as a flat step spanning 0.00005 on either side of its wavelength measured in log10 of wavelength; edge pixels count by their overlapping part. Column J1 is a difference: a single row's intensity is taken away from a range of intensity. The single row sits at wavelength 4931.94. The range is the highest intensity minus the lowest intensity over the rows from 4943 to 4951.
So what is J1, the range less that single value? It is -9.9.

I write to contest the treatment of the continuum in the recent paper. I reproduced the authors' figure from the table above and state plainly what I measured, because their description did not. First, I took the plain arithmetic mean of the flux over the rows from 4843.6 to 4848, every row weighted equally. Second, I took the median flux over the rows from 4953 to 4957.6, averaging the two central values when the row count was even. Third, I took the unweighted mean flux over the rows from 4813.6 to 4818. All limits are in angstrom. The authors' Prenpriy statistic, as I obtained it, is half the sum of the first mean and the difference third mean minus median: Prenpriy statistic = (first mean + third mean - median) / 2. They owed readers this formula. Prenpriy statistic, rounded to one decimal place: 6.0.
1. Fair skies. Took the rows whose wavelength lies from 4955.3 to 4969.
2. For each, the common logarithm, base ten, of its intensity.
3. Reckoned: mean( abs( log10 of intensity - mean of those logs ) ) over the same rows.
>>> 0.031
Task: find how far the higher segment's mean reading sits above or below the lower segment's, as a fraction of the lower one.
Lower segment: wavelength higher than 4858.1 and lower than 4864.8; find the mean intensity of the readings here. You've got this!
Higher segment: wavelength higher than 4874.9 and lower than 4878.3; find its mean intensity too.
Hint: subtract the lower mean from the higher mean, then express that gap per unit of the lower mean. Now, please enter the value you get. 0.22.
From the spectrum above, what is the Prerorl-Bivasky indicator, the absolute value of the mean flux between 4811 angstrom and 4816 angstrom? 10.6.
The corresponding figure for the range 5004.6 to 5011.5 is 8.7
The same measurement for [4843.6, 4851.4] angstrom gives 10.8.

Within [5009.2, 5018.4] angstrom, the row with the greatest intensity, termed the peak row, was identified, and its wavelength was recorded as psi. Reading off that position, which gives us 5009.77 angstrom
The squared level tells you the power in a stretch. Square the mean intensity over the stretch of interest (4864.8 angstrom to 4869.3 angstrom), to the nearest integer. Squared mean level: 91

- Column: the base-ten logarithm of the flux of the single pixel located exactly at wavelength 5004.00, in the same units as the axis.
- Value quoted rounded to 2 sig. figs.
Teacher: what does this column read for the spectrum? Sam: 0.95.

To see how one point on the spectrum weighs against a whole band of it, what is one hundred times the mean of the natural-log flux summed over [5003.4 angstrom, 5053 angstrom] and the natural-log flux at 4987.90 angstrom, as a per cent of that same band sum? 51.2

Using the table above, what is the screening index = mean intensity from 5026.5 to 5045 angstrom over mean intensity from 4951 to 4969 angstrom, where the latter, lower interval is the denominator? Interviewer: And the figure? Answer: 0.98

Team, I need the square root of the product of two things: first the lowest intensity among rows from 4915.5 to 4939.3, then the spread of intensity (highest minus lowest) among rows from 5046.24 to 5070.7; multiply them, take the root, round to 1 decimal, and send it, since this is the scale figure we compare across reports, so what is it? 4.3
